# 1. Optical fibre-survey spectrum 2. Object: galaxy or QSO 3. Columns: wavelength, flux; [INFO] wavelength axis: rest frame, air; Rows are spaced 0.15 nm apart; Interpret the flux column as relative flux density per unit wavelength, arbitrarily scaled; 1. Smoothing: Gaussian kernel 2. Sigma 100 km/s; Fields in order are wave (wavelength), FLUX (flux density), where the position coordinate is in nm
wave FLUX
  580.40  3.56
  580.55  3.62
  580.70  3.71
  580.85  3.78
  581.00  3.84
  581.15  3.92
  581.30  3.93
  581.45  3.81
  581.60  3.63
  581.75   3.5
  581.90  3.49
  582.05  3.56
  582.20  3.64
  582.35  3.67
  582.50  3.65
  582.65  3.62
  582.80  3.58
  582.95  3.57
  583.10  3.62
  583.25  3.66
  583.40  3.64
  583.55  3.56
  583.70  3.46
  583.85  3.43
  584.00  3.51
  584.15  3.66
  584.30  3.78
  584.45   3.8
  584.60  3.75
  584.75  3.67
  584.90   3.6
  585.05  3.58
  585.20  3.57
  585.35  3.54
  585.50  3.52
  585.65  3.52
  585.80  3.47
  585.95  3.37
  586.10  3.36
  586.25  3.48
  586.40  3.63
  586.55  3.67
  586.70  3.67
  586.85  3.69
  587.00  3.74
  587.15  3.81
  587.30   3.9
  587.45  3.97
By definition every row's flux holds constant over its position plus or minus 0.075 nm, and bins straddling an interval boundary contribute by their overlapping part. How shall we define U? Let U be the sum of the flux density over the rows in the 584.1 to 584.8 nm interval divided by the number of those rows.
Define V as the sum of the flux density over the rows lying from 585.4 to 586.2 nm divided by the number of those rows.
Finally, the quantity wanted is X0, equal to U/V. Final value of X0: 1.08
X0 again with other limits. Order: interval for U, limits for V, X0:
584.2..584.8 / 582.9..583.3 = 1.04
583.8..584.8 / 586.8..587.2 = 0.98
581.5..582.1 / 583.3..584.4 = 0.99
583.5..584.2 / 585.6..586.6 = 1.01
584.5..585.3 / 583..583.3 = 1.00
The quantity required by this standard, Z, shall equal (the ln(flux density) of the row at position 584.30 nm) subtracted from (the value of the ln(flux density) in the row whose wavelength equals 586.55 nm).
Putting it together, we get -0.03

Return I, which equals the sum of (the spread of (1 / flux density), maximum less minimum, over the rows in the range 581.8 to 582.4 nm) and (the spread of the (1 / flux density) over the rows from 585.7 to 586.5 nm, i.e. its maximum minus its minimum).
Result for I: 0.036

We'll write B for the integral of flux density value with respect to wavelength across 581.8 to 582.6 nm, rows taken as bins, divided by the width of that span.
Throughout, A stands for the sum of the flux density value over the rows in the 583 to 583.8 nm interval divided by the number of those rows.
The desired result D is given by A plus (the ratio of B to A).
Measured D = 4.59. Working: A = 3.59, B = 3.60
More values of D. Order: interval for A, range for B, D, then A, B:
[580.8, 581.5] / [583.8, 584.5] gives 4.80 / 3.86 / 3.64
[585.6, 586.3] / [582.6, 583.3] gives 4.49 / 3.44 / 3.61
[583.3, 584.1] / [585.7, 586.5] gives 4.51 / 3.52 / 3.47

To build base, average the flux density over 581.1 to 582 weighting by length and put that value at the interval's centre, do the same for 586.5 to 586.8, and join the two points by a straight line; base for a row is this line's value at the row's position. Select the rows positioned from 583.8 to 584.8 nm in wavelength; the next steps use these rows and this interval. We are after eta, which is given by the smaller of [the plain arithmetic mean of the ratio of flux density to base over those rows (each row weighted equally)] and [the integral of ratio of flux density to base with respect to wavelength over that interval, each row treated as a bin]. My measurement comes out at 0.99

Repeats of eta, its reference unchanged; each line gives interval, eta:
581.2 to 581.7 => 0.51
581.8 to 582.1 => 0.29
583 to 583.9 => 0.87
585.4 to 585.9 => 0.48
